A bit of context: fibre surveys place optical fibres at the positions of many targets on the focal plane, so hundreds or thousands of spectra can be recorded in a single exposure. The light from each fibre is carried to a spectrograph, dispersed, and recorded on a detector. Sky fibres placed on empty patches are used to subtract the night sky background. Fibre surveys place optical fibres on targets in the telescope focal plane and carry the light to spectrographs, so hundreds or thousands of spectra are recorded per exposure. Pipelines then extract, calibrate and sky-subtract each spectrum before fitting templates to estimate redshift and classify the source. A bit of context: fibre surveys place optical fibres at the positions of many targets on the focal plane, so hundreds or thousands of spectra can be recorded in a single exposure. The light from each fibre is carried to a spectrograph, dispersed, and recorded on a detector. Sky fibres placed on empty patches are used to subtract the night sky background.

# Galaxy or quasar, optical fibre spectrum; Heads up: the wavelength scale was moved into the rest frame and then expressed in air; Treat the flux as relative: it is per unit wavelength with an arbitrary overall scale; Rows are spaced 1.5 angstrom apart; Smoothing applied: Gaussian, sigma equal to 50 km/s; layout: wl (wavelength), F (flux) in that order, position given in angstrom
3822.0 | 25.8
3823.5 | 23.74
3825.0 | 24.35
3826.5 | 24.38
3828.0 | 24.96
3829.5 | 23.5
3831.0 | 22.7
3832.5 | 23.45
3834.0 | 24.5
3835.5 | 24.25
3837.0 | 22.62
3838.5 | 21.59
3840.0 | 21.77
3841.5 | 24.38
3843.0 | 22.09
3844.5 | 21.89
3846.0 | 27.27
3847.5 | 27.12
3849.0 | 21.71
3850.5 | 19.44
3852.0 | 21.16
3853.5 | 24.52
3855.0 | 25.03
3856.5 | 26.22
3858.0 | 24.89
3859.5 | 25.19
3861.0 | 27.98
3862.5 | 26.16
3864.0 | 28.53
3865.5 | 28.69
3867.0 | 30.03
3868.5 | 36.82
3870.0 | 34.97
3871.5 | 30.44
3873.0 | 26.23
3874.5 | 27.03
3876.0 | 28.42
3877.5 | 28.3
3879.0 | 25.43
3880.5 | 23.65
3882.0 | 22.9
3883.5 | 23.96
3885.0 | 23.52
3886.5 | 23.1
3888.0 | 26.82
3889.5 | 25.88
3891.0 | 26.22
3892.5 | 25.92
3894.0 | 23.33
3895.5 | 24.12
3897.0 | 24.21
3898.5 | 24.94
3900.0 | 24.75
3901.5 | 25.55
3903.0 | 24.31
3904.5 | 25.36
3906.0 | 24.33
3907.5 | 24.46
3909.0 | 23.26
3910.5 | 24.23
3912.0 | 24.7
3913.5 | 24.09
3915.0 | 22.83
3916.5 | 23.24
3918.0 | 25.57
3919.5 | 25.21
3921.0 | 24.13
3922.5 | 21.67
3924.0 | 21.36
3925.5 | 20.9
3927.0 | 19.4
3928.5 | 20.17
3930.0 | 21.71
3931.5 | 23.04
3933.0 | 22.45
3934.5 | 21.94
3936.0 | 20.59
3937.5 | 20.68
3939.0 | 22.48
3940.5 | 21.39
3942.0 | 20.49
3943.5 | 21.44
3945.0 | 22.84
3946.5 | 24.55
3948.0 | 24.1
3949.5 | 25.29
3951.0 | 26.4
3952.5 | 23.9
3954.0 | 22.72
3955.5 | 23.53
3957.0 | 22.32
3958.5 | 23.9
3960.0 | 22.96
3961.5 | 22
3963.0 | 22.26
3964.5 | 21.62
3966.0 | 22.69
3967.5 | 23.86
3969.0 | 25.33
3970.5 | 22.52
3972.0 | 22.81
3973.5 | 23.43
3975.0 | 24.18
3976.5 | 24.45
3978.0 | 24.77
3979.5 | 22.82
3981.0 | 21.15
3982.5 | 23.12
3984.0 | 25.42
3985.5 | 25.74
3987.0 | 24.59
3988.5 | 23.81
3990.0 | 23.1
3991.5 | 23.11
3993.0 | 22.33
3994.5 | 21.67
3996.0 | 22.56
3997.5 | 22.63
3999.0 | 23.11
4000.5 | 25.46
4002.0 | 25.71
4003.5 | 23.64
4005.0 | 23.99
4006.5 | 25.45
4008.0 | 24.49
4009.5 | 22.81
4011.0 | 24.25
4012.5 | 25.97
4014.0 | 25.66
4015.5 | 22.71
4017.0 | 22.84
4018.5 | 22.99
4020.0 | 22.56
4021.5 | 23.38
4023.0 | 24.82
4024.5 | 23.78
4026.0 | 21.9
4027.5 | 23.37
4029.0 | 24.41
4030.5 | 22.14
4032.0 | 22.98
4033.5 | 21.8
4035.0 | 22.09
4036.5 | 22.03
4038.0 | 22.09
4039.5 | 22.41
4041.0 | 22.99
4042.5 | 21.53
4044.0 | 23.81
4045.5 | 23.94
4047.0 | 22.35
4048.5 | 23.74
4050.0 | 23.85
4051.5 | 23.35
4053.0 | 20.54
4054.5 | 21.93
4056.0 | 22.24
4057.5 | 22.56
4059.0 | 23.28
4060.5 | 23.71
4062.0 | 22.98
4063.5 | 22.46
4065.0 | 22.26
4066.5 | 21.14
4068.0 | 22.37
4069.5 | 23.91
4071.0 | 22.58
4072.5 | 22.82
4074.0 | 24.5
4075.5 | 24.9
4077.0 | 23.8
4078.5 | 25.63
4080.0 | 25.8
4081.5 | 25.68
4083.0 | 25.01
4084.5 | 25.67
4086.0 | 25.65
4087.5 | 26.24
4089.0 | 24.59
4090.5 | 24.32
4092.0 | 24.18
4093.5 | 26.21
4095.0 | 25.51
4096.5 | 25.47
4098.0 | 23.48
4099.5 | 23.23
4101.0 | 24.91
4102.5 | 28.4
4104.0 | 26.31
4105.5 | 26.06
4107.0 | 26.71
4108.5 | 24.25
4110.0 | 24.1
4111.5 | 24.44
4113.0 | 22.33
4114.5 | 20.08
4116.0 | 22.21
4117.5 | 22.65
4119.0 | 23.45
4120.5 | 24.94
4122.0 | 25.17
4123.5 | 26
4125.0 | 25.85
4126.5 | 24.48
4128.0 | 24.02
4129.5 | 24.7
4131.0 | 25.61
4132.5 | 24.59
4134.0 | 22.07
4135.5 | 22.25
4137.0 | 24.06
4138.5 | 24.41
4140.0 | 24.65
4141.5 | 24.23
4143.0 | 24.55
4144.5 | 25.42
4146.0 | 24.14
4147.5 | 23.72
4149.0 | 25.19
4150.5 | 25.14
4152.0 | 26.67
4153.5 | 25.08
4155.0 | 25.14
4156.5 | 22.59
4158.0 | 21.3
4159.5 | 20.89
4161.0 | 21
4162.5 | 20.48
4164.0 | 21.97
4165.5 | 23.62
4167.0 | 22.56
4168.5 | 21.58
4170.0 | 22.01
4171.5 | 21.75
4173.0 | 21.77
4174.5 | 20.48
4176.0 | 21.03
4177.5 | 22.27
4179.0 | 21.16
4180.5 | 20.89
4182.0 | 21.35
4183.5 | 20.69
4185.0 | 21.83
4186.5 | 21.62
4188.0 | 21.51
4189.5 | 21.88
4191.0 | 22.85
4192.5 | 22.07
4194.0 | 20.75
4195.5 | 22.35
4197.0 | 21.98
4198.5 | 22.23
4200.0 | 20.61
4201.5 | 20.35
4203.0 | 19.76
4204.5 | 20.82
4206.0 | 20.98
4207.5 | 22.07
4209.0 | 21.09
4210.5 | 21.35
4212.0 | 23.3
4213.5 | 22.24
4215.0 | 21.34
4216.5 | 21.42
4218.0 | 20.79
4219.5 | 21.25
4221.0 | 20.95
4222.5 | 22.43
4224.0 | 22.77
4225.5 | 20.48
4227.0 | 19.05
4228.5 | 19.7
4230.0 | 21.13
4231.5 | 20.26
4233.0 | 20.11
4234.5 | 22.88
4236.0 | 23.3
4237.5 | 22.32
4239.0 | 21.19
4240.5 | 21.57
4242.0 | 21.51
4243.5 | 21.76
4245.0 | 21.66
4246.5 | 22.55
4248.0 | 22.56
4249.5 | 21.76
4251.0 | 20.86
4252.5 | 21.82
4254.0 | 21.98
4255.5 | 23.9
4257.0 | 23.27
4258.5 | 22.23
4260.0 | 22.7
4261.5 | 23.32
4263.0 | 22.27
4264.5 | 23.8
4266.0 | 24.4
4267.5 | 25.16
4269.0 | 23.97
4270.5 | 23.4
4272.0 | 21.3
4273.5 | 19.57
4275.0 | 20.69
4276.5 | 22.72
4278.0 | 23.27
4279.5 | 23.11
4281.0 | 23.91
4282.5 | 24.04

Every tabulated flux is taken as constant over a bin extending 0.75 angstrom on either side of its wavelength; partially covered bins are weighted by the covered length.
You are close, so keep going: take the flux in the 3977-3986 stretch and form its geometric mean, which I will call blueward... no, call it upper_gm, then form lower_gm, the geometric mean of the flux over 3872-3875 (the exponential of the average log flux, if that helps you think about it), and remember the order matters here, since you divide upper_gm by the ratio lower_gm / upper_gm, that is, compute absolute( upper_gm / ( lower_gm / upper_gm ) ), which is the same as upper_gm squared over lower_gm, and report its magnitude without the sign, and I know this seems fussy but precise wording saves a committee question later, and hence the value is 21.2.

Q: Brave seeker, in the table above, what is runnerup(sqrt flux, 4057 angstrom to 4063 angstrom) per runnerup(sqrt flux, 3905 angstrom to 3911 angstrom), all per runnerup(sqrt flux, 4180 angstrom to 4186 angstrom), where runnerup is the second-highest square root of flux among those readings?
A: 0.212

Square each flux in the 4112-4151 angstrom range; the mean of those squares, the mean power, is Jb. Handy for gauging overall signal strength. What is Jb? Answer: 581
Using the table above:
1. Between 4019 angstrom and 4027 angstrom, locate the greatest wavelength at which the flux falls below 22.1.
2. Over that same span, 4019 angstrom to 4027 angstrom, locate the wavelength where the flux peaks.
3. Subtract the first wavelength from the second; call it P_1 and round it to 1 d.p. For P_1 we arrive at -3.0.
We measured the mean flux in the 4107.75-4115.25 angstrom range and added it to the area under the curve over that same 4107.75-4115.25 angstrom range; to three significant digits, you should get 196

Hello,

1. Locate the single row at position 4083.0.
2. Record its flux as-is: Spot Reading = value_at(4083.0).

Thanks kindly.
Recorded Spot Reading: 25.01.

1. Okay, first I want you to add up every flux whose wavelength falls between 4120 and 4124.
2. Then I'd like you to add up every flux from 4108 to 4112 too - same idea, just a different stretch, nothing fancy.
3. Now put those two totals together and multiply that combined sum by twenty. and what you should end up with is 2978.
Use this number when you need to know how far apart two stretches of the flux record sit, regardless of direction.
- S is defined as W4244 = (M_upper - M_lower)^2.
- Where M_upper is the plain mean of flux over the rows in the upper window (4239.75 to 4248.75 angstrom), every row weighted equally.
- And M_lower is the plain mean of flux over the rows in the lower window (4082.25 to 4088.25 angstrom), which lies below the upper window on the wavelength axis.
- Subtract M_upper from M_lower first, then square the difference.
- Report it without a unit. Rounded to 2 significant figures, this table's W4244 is 14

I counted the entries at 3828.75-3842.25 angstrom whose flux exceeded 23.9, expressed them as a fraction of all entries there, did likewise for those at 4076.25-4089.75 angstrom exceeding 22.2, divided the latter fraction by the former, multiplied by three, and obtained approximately 9.0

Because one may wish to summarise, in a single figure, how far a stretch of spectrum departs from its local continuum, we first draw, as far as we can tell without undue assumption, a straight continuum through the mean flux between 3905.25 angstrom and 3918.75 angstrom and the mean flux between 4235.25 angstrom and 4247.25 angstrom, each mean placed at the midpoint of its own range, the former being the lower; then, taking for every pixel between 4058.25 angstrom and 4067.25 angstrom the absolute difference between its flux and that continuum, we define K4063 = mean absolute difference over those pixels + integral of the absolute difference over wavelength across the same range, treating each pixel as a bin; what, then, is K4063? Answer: 7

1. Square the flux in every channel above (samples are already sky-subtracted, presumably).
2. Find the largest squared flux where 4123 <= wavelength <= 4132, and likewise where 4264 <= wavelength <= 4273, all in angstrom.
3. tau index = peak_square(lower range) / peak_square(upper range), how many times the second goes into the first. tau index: 1.1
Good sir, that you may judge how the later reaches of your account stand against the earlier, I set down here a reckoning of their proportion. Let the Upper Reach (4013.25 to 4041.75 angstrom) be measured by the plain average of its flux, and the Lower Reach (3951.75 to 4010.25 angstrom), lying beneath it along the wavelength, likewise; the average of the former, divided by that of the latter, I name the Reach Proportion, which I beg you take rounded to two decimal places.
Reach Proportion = 0.98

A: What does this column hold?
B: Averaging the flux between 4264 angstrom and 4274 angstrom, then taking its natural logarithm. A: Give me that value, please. 3.14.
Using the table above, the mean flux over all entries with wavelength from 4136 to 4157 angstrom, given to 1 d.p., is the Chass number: 24.6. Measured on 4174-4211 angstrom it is 21.4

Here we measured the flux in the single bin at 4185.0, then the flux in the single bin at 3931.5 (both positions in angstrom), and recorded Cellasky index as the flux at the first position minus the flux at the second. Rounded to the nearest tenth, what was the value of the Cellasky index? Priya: -1.2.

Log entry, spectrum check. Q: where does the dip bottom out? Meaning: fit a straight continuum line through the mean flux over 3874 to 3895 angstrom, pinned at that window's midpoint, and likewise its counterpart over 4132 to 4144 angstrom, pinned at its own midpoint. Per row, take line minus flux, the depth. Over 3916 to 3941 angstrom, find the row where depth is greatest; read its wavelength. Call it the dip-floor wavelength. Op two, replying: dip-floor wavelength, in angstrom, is 3927.0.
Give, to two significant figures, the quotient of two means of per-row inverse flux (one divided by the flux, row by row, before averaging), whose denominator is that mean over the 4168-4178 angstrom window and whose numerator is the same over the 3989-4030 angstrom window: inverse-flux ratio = 0.91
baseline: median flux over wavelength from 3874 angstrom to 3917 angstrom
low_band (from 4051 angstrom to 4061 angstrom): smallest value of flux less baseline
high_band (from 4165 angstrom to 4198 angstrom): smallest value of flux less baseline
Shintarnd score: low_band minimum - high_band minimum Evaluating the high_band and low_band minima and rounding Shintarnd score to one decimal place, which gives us 0.1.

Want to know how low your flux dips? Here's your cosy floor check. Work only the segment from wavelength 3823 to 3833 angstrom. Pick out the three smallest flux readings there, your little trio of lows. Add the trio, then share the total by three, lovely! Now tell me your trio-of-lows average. 23.2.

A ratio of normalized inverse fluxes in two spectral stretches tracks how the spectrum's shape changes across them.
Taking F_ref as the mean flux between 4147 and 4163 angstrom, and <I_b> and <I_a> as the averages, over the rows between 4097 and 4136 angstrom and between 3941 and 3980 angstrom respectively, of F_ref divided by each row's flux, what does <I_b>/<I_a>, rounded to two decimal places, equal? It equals 0.96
